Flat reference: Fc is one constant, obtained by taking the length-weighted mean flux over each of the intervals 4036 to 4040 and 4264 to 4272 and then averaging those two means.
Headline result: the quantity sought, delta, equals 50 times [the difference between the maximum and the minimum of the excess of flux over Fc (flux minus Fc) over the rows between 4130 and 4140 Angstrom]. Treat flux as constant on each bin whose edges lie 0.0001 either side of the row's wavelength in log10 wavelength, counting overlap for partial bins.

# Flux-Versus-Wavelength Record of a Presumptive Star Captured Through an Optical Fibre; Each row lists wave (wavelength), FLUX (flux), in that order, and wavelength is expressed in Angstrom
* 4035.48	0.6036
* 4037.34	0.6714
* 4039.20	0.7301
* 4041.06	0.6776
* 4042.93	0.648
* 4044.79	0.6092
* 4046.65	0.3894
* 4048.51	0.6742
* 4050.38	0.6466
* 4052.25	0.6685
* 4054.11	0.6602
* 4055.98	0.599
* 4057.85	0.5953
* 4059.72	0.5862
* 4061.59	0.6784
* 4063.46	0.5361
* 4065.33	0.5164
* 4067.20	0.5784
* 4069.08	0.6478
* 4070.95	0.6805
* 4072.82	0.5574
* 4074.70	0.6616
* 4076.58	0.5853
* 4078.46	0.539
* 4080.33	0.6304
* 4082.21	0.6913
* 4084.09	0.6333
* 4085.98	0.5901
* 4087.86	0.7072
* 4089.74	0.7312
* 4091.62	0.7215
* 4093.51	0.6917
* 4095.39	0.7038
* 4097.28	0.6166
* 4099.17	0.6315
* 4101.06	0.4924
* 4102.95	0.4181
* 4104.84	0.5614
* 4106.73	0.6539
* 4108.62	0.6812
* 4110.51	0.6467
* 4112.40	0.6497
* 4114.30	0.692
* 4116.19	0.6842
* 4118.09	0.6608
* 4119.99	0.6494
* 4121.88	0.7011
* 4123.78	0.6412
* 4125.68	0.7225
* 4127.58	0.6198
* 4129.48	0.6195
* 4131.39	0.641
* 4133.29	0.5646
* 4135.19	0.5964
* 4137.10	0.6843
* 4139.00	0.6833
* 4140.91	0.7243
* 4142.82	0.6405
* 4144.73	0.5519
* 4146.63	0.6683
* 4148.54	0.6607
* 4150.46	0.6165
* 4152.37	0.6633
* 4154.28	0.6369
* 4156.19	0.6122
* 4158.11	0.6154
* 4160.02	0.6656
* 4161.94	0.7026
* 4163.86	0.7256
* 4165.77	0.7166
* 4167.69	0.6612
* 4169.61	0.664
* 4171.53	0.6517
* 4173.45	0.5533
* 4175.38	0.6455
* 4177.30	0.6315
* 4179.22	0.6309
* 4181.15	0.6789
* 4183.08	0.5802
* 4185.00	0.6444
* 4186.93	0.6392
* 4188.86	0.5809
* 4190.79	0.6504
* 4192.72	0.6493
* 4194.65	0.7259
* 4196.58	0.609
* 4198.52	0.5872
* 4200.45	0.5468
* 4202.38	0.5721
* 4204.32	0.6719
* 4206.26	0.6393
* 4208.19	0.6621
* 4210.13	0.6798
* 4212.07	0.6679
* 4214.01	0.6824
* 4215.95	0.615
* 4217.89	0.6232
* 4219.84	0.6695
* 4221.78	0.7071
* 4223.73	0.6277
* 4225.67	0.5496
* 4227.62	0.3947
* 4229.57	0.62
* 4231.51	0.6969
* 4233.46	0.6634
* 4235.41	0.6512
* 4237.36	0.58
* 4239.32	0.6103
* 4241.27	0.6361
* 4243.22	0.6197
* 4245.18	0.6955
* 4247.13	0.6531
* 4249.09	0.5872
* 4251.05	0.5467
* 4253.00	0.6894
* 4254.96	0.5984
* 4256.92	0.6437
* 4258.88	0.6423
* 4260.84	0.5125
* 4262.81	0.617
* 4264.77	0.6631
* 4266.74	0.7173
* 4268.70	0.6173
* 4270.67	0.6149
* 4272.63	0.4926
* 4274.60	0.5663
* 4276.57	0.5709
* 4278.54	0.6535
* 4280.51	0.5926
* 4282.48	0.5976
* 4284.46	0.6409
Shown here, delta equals 6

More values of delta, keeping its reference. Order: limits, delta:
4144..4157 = 6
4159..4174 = 9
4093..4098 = 4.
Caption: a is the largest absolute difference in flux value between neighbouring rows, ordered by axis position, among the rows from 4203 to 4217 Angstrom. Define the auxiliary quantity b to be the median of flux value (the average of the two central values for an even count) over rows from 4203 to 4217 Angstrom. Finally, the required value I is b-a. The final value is 0.60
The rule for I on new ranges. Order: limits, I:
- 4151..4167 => 0.61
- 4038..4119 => 0.36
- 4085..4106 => 0.49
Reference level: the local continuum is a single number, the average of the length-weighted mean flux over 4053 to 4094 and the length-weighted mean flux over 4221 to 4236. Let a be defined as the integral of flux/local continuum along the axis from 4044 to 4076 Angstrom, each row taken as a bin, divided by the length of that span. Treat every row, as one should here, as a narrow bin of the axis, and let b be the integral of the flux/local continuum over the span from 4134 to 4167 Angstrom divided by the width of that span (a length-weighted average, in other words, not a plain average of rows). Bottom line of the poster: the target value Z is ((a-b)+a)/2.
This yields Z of 0.446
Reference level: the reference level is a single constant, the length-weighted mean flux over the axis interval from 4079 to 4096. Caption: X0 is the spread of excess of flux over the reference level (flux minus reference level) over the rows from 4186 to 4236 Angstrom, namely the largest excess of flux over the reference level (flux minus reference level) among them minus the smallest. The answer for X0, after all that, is 0.331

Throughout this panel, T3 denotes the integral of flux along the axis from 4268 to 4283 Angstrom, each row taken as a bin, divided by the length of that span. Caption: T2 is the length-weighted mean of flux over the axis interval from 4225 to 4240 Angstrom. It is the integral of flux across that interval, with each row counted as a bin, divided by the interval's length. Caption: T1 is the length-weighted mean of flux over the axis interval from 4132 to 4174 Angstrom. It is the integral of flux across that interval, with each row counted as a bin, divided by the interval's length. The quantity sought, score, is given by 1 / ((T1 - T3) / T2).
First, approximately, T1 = 0.65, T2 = 0.60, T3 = 0.59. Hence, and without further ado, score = 10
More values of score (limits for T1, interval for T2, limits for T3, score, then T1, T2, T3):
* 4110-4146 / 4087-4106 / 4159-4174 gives -33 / 0.65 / 0.63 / 0.67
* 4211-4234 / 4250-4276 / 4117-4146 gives -29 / 0.63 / 0.61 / 0.65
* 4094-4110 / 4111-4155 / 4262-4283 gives -61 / 0.60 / 0.65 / 0.61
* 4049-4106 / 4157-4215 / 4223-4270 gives 659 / 0.62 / 0.64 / 0.62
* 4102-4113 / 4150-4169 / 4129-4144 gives -16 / 0.60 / 0.66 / 0.64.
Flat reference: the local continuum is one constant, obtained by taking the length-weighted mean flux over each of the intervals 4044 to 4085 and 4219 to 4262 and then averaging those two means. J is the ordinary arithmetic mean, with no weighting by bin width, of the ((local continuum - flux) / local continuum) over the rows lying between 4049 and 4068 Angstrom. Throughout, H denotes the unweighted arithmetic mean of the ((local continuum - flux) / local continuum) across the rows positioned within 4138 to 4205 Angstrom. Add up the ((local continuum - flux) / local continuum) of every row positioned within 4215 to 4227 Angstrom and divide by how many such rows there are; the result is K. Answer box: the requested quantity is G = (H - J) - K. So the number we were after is -0.026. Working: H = -0.047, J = 0.010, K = -0.032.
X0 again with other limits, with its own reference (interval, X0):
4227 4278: 0.323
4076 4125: 0.313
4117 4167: 0.174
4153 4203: 0.179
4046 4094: 0.342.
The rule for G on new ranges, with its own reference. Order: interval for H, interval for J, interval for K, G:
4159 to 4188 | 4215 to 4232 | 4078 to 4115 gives -0.032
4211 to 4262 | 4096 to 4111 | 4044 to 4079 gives -0.077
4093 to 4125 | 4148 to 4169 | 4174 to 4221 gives 0.084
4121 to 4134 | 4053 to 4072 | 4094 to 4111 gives -0.079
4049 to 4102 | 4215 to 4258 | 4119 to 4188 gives 0.047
